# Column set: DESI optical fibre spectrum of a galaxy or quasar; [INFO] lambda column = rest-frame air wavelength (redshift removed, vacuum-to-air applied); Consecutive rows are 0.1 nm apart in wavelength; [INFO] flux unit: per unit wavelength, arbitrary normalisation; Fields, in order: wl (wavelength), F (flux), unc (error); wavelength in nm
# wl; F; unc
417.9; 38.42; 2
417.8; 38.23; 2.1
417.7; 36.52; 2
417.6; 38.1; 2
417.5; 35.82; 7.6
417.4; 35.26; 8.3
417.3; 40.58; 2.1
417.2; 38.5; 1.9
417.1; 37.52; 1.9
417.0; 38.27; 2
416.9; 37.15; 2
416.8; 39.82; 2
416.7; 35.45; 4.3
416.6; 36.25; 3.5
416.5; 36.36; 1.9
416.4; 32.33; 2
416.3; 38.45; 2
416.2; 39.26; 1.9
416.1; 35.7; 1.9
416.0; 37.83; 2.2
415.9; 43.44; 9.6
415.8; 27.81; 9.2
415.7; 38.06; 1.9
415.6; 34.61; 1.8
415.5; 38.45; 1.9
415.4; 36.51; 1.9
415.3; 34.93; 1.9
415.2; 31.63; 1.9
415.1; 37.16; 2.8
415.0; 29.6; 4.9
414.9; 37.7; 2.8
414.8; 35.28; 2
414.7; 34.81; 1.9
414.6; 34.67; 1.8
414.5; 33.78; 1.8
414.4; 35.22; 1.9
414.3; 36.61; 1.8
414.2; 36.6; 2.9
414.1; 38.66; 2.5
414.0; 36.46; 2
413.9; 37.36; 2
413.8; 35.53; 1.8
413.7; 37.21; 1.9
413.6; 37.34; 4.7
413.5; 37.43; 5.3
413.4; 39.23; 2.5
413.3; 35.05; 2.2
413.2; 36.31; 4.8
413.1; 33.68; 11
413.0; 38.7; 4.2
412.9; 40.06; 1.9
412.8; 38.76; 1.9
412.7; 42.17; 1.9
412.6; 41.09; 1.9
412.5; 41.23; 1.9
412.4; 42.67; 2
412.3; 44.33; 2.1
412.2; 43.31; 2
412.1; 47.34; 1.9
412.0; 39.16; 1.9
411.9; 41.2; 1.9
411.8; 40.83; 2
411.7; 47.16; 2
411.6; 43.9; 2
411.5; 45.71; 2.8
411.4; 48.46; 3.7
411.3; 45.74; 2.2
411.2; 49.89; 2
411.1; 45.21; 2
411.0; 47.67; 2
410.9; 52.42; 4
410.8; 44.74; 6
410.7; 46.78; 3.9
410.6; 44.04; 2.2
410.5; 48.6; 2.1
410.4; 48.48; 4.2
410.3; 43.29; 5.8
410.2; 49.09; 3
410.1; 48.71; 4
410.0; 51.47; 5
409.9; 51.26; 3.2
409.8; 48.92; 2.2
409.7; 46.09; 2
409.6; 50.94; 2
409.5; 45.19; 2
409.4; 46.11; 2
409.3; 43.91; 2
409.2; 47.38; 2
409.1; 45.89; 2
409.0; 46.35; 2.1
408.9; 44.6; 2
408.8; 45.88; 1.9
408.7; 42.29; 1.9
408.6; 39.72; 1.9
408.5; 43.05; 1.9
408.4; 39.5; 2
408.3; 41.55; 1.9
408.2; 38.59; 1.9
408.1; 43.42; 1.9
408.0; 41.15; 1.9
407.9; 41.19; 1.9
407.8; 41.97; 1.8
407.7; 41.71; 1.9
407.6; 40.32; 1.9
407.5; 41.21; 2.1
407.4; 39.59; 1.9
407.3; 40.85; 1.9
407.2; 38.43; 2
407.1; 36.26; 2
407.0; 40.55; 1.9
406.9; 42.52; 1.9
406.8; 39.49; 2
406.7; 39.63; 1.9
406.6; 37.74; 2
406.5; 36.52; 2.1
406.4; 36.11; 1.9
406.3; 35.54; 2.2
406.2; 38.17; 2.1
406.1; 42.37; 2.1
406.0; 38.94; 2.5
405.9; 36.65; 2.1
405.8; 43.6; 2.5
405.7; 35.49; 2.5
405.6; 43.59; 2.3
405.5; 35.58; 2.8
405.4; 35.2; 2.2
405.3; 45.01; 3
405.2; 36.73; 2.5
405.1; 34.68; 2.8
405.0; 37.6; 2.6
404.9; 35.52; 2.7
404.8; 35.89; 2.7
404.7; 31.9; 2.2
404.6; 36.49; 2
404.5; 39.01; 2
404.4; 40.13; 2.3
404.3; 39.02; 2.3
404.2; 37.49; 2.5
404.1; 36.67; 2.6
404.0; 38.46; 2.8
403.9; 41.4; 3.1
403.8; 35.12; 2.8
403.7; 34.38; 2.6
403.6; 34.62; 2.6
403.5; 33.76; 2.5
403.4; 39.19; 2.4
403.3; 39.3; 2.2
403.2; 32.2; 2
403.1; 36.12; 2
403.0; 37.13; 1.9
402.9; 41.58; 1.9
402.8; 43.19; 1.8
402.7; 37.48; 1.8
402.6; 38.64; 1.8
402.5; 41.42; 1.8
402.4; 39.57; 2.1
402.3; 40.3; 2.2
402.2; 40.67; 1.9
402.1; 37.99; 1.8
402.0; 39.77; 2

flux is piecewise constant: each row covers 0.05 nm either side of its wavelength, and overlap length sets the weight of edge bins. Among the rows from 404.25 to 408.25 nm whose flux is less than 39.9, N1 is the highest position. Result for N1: 408.2 nm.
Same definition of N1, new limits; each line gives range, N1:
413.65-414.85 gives 414.8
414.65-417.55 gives 417.5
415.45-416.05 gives 416.0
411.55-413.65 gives 413.6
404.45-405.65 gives 405.5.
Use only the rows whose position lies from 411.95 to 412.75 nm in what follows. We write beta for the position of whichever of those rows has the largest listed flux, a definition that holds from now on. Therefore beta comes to 412.1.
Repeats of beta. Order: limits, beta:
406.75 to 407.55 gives 406.9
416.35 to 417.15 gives 416.8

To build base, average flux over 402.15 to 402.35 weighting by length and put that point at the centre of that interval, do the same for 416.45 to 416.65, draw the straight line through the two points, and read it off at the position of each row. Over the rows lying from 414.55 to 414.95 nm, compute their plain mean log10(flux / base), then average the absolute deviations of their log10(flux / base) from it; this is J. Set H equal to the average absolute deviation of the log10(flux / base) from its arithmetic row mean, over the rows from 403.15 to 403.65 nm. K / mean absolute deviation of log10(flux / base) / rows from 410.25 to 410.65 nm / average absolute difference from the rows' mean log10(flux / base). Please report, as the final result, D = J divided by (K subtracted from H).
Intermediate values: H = 0.033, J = 0.013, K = 0.023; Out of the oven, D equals 1.3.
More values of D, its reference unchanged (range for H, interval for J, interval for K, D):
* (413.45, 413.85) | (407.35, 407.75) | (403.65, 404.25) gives -0.6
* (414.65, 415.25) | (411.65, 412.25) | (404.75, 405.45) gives 4.3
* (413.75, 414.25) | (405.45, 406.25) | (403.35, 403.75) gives -2.8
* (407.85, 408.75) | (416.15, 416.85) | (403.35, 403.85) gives -5.8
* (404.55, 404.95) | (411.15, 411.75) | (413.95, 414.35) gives 1.5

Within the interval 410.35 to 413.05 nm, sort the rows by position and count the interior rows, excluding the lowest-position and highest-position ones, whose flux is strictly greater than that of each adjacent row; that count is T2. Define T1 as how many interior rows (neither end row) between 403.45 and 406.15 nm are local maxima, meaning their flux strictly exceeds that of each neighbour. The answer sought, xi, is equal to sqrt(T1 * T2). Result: 9.4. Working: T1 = 8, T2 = 11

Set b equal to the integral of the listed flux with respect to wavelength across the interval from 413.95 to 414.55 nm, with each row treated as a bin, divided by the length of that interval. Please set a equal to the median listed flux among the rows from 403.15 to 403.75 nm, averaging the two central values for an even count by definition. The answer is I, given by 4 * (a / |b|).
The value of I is 3.8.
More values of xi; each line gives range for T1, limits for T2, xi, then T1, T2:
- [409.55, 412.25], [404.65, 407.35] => 8.9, 10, 8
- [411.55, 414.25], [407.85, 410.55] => 10.0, 10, 10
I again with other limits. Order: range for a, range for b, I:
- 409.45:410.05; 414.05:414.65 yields 5.6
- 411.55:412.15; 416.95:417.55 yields 4.5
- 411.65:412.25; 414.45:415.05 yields 4.9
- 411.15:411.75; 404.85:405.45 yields 5.0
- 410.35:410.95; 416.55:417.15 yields 5.1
